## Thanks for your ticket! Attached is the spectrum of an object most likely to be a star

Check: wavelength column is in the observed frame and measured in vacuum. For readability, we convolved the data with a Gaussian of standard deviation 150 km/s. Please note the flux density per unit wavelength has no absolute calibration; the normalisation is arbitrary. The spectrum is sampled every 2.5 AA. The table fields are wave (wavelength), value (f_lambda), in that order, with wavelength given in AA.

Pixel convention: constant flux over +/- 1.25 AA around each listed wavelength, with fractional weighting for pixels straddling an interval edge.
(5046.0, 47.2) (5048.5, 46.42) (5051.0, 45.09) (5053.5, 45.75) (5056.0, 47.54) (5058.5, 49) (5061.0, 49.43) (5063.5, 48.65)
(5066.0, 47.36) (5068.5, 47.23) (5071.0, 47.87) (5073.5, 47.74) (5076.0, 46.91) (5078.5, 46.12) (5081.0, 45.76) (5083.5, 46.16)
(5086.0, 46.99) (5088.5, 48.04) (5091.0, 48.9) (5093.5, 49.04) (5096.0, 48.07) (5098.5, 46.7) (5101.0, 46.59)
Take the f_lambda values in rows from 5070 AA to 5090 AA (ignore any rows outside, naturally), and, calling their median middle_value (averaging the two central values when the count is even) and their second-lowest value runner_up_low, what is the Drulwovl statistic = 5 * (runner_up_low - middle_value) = -4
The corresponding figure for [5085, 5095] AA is -2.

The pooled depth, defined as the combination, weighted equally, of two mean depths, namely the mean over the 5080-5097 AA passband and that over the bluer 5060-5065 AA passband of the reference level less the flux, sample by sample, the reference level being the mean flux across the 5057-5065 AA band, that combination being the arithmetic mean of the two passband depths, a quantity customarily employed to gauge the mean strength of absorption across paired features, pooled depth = 0.7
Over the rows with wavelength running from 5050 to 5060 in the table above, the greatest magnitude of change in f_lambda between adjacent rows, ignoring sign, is 1.8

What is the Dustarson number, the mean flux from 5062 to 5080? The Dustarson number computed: 47.4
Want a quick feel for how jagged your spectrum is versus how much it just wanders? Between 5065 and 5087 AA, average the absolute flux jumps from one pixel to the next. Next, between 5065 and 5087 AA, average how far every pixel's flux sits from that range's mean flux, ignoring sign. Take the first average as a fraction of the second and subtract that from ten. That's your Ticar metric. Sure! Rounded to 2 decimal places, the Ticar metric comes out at 9.14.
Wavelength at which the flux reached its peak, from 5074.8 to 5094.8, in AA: 5093.5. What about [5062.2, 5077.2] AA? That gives 5063.5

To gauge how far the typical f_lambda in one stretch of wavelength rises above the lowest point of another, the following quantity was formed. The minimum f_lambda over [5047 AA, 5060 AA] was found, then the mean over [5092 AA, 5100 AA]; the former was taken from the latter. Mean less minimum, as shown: 2.8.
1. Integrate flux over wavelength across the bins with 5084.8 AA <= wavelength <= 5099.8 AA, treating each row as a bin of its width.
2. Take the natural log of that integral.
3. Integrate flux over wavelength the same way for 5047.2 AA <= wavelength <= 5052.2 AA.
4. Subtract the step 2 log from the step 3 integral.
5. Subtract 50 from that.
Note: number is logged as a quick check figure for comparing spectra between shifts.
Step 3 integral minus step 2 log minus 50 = 172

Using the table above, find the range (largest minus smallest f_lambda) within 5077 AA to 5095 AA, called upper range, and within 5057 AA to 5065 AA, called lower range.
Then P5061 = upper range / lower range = 4.2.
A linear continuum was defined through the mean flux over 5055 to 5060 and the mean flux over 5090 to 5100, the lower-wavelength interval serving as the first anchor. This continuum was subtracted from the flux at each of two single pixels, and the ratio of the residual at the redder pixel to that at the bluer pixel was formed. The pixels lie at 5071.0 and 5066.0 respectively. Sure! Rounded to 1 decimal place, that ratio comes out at 0.4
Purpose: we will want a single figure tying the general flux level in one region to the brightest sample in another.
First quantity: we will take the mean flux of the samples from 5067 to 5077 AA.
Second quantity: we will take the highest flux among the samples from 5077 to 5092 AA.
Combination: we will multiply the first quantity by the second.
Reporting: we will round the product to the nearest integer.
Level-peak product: 2320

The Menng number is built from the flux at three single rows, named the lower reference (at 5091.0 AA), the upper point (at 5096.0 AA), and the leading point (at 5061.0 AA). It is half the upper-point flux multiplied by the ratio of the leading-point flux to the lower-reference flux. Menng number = 24.3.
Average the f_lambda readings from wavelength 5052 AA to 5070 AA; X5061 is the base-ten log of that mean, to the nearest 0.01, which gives 1.68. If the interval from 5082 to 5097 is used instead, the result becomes 1.68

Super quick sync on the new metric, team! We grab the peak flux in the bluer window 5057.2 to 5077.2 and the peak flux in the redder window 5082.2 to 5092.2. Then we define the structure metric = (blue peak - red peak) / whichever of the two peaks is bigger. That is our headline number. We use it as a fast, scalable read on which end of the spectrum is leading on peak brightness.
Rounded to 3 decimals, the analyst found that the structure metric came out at 0.011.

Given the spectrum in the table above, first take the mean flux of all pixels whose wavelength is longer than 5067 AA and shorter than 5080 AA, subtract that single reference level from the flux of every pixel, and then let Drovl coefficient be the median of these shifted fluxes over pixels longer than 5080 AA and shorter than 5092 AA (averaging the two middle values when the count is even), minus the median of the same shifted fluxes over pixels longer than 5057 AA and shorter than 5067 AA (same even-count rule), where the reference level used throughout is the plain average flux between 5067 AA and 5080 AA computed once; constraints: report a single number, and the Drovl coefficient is -1.8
